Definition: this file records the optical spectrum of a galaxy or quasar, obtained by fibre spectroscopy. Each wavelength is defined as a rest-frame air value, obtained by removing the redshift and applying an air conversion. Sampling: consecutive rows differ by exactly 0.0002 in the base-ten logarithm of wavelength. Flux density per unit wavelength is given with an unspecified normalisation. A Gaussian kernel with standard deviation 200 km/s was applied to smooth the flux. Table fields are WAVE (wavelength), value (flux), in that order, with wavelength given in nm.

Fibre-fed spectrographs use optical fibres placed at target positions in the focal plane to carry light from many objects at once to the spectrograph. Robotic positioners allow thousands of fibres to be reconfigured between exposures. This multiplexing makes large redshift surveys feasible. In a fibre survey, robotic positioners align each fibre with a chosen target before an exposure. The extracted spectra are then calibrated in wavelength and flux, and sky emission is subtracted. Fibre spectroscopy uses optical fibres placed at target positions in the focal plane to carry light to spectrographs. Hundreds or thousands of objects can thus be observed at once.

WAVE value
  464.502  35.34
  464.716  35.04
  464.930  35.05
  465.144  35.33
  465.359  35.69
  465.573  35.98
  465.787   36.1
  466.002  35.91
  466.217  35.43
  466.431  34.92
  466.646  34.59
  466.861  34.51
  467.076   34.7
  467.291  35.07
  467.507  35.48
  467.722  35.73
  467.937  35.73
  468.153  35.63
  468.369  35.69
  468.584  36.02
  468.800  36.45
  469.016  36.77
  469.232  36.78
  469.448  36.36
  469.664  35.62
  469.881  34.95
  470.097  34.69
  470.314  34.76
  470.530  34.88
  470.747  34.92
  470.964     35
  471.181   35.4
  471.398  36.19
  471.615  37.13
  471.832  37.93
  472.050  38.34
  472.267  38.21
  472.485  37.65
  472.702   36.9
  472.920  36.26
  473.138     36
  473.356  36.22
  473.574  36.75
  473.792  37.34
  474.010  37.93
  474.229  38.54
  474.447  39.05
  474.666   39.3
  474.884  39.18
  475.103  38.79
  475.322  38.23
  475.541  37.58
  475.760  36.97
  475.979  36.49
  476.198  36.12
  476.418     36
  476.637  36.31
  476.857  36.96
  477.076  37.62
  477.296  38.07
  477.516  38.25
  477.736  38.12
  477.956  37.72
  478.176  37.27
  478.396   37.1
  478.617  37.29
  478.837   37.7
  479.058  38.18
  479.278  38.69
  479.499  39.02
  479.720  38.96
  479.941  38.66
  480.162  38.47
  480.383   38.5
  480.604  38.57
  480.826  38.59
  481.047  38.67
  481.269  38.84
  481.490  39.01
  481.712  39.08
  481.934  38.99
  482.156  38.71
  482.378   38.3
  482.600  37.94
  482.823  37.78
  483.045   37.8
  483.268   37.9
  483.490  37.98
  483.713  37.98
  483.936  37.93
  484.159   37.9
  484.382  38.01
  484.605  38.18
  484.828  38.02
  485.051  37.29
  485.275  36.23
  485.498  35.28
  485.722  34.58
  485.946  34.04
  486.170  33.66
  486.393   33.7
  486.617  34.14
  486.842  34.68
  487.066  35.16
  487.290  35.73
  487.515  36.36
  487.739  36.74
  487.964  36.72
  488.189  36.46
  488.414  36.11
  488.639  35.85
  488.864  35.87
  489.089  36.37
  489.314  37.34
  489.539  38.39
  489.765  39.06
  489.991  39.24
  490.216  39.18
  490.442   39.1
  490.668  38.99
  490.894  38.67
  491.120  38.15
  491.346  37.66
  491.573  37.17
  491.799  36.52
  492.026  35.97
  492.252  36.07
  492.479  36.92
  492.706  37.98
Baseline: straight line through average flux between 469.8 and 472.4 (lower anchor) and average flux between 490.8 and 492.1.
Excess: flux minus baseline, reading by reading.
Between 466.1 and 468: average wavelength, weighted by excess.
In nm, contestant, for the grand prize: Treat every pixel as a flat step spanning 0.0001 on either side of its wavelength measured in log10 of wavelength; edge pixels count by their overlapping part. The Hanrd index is 466.89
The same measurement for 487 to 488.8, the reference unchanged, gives 487.77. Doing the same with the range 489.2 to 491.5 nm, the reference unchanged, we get 490.29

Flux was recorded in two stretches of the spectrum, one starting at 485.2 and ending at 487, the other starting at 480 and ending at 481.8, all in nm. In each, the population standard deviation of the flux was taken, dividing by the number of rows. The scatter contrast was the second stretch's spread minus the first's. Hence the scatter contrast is -0.6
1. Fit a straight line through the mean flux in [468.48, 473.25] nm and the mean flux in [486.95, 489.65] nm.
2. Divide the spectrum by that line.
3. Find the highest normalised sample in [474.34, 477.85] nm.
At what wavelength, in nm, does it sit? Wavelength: 474.666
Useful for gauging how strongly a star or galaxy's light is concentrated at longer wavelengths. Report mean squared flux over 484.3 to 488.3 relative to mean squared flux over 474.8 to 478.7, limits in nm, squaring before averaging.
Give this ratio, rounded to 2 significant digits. 0.92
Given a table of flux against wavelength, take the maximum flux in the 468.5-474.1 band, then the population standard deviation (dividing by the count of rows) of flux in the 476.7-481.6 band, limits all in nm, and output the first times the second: 24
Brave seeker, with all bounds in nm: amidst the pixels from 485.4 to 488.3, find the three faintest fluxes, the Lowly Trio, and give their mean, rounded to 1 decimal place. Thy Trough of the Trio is 33.8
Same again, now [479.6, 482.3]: 38.5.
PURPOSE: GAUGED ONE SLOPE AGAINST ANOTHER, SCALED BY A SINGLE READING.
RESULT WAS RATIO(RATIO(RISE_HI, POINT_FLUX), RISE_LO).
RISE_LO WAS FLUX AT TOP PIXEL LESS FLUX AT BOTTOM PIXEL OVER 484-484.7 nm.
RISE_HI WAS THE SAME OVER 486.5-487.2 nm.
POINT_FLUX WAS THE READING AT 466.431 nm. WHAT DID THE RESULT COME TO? 0.10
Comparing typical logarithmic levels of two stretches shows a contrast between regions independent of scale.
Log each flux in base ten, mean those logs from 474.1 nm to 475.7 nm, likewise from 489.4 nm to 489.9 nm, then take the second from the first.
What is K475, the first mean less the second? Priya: 0.00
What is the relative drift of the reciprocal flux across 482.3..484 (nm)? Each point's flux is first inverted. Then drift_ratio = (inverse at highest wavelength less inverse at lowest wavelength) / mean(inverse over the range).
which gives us 0.010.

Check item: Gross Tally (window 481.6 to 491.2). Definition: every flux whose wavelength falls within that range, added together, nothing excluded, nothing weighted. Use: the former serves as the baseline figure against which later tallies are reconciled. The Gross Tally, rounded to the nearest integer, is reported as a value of 1596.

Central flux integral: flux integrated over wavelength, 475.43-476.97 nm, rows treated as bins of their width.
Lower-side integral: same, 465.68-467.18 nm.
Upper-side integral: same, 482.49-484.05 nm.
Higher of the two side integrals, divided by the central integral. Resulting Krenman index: 1.05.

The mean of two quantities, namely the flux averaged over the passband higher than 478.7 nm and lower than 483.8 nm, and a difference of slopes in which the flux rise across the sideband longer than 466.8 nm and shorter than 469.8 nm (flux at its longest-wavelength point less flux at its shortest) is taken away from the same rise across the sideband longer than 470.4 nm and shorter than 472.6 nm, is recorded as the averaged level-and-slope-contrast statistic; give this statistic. 20.1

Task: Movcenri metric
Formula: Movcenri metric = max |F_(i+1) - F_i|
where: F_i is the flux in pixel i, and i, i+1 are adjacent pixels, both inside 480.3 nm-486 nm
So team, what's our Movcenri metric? 1.1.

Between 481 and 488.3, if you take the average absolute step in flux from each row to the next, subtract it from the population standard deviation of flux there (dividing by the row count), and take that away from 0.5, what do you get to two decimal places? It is -0.86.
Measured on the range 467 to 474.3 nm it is -0.23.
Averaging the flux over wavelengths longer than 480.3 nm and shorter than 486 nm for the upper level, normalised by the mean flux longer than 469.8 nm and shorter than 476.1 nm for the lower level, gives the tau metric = 1.02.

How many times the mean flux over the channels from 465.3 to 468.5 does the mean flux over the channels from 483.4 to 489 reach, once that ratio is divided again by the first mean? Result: 0.029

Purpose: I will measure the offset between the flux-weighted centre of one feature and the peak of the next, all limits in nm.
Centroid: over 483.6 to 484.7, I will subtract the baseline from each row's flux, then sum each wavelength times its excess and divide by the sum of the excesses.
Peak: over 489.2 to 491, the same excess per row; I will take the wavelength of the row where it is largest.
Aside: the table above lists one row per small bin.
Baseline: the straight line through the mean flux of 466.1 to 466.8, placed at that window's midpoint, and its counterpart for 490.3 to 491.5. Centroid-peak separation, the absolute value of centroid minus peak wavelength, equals 5.82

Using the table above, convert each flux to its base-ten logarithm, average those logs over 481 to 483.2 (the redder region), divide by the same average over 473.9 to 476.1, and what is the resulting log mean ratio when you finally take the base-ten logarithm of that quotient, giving 0.001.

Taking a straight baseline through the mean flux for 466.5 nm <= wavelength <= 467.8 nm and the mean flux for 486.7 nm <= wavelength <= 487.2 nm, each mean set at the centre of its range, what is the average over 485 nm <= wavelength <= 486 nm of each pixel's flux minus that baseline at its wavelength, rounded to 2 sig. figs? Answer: 0.56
